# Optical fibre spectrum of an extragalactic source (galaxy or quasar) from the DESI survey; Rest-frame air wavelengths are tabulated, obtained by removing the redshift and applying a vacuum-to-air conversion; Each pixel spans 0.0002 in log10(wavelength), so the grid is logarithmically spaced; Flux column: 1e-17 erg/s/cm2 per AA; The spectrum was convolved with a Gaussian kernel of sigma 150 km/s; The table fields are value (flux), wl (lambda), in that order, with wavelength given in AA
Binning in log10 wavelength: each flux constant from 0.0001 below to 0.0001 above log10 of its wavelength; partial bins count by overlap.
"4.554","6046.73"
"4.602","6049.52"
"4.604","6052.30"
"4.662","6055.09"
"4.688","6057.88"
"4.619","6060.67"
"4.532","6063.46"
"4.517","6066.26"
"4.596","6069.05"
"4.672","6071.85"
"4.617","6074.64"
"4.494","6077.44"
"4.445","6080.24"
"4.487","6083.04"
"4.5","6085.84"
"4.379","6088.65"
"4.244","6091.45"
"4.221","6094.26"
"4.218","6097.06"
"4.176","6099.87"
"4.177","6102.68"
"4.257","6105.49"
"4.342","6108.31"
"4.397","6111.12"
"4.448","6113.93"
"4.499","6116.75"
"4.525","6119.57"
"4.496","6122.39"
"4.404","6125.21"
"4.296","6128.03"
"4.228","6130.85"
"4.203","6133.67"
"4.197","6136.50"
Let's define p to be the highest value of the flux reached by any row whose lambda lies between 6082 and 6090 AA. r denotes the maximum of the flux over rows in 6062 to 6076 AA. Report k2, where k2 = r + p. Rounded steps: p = 4.5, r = 4.672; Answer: 9.17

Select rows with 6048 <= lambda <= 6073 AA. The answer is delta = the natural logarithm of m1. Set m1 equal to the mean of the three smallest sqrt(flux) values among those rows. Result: 0.757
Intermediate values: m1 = 2.13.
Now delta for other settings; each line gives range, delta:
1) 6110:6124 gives 0.746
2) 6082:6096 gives 0.727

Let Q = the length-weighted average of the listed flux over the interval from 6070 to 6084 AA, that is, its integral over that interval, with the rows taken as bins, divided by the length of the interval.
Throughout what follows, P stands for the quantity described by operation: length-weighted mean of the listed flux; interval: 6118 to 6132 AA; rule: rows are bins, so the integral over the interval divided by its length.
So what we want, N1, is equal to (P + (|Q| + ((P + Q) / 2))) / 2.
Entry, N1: 6.71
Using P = 4.39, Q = 4.55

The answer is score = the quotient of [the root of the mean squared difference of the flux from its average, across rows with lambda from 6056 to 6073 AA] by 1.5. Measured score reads 0.043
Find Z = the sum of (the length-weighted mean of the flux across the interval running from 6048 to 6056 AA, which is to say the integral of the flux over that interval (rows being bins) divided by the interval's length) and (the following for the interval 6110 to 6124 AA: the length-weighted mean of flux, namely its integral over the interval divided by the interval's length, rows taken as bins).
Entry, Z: 9.09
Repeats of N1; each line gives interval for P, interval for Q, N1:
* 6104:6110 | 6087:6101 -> 6.42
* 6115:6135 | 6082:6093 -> 6.58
